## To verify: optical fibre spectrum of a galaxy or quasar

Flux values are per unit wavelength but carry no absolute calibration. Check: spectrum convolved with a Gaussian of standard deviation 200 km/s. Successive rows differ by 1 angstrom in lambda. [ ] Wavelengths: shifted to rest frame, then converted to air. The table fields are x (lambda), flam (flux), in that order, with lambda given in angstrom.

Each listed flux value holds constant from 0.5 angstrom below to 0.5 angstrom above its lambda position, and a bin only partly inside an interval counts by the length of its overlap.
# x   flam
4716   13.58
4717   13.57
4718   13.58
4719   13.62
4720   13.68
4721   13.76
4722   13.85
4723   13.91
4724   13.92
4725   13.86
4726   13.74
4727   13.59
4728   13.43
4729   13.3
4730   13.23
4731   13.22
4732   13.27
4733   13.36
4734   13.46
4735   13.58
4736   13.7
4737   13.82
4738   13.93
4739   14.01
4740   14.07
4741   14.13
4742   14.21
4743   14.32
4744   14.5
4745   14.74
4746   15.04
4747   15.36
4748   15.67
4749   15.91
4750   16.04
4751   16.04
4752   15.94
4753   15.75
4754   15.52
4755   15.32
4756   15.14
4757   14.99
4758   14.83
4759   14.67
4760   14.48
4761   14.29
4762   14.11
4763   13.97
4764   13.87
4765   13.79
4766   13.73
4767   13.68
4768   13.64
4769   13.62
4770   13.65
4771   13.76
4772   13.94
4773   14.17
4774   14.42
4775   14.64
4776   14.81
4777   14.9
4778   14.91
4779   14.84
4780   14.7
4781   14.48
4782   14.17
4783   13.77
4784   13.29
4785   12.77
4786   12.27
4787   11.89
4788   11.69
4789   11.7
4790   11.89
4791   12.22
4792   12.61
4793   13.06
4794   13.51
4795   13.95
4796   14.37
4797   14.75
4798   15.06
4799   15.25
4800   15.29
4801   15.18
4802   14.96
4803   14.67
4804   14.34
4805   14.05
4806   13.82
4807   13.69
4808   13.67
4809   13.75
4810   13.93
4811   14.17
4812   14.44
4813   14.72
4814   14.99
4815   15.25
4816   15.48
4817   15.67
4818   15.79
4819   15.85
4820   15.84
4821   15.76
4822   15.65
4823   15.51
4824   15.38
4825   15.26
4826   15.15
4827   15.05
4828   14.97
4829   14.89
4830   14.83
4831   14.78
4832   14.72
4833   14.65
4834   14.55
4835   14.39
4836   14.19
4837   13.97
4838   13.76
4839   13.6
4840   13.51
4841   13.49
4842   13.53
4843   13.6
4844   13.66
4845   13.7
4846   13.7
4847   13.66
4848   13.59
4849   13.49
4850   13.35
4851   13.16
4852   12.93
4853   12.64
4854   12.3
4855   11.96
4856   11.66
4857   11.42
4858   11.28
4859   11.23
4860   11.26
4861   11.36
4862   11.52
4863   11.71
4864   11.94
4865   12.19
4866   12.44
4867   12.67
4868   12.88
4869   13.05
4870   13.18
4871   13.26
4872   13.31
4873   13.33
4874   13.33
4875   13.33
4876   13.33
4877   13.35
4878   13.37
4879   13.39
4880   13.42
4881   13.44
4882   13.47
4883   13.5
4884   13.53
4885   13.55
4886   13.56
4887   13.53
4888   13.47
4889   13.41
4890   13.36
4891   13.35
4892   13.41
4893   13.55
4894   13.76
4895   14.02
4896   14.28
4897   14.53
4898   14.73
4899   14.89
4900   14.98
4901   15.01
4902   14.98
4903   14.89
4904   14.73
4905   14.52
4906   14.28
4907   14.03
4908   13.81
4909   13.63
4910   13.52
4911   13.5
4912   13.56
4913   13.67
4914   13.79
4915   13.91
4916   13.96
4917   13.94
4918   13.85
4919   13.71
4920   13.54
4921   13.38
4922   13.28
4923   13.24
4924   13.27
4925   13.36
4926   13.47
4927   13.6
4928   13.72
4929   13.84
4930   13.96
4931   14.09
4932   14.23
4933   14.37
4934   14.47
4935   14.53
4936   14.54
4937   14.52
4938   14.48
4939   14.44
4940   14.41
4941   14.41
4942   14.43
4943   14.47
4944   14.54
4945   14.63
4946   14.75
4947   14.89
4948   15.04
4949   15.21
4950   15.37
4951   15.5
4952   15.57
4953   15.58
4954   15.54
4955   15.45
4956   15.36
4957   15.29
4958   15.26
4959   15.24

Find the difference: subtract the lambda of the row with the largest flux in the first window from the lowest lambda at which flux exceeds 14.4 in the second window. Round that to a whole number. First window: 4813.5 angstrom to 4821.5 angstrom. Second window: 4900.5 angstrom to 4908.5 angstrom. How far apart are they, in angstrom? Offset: 82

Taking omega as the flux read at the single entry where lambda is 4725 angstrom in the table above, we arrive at 13.86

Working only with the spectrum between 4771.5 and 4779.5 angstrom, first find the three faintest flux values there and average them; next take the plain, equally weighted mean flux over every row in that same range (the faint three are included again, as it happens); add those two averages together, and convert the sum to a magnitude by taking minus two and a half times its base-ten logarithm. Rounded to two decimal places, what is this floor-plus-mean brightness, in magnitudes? -3.65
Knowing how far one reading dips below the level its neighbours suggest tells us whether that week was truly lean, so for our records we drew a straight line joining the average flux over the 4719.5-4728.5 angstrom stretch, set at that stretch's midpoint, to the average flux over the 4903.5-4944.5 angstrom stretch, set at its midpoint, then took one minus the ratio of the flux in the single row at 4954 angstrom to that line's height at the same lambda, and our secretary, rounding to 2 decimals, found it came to -0.11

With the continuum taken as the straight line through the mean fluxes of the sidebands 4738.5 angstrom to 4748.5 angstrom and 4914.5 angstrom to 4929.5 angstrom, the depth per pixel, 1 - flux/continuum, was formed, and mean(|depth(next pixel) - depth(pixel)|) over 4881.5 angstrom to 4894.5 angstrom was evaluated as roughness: 0.004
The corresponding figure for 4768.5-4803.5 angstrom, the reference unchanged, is 0.018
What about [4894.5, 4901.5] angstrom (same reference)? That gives 0.012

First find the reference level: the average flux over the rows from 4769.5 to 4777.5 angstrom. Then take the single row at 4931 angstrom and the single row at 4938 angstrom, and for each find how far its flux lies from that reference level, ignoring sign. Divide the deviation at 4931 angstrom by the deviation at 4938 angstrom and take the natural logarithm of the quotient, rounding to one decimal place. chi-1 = 0.0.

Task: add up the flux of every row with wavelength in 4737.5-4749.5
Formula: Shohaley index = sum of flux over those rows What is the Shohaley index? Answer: 176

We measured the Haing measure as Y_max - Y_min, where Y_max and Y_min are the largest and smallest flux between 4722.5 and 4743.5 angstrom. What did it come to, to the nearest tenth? 1.1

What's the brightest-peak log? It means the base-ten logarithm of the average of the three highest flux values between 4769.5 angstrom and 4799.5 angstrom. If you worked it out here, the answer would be 1.178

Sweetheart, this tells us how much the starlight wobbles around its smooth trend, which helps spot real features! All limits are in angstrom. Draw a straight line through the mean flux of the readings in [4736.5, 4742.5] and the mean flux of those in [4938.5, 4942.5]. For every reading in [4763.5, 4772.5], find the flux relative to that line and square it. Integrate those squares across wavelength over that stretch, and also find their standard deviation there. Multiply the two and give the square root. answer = 0.3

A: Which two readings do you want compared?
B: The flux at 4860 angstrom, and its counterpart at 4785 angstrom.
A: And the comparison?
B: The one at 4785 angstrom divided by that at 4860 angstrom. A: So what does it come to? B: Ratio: 1.13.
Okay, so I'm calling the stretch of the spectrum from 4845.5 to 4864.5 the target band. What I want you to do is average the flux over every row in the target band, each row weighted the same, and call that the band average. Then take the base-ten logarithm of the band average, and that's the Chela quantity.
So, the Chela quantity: 1.091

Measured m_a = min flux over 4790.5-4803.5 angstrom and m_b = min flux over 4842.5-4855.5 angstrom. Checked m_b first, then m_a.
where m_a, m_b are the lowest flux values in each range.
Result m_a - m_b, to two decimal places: 0.26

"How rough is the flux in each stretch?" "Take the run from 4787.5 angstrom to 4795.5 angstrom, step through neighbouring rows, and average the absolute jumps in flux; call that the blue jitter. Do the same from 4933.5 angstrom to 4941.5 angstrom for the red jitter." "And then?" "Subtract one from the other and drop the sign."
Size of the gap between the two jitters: 0.294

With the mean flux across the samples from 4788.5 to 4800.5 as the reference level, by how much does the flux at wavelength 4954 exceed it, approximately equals 1.9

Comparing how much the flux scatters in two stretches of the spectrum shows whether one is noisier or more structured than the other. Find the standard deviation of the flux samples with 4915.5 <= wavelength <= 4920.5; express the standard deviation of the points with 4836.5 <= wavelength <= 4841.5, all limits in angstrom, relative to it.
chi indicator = 1.14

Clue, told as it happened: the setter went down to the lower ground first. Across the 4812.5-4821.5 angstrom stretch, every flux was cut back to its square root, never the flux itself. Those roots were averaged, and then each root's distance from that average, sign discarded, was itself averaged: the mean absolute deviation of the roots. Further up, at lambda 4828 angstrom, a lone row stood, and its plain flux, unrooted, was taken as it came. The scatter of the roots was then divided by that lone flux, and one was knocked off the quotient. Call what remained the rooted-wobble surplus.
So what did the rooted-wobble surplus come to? -0.997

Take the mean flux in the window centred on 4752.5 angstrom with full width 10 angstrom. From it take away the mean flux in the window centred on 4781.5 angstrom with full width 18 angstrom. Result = 2.0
